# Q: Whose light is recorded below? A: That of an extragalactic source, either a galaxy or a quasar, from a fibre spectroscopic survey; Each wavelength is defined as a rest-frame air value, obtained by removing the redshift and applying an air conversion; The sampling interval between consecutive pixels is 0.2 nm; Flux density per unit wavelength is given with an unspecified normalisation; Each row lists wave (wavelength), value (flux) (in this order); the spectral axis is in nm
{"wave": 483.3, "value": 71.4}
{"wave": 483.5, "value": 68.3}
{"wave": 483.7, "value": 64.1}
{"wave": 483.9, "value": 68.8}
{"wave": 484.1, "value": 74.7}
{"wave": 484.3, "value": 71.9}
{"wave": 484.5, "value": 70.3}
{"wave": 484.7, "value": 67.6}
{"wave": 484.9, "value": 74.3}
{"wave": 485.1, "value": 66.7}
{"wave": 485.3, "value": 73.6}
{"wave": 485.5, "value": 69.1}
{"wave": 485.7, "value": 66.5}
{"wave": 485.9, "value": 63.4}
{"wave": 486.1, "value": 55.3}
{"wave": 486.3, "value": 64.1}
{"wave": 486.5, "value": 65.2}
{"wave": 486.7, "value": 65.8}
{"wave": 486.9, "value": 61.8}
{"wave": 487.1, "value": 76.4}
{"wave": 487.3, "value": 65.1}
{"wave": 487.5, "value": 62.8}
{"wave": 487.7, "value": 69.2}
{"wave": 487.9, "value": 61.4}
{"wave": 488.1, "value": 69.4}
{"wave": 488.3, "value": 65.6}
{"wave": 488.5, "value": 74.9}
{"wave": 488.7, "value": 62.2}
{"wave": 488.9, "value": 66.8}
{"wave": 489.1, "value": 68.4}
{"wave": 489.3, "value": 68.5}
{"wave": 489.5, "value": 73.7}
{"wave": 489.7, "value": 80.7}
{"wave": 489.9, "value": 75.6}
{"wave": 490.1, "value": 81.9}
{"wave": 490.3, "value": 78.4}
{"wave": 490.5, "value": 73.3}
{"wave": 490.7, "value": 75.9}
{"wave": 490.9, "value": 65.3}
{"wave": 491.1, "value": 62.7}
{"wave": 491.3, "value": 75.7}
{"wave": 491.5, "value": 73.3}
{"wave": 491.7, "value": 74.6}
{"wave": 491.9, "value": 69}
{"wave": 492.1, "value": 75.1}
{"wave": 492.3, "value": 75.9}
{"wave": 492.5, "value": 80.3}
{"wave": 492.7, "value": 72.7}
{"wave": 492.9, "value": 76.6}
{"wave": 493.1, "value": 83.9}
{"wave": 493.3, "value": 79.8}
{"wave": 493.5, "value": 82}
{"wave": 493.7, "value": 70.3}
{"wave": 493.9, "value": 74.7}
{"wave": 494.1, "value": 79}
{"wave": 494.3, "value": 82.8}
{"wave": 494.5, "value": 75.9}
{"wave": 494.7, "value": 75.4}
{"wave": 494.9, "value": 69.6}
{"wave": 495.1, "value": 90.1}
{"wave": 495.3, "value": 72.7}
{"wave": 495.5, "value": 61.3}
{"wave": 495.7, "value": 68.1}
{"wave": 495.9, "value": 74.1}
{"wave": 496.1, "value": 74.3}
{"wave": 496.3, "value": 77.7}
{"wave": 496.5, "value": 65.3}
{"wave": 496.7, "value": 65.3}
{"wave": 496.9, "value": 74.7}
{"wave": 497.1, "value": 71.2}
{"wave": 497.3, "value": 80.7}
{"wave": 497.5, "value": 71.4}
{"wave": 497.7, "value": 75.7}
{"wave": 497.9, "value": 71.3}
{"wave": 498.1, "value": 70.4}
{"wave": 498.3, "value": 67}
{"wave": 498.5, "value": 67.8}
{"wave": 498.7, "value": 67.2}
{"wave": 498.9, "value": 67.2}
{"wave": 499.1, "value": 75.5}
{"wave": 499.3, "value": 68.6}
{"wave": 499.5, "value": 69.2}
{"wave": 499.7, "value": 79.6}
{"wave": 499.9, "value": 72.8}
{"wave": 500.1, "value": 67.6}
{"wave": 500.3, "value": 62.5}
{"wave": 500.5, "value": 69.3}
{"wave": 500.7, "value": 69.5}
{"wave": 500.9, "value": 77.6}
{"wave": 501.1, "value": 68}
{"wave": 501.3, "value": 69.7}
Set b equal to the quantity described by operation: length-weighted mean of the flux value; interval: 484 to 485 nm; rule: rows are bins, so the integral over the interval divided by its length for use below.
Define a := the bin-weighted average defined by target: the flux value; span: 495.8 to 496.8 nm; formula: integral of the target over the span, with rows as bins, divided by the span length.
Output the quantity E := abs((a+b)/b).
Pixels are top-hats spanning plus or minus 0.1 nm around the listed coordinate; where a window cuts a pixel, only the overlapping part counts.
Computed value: 1.99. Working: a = 71.3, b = 72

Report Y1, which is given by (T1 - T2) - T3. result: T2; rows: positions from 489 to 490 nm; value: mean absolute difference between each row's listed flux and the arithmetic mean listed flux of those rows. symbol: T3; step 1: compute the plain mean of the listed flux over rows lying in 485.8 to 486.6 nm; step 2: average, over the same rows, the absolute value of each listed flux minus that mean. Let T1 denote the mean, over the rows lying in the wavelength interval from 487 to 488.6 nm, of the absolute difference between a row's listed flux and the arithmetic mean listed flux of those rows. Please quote -2.9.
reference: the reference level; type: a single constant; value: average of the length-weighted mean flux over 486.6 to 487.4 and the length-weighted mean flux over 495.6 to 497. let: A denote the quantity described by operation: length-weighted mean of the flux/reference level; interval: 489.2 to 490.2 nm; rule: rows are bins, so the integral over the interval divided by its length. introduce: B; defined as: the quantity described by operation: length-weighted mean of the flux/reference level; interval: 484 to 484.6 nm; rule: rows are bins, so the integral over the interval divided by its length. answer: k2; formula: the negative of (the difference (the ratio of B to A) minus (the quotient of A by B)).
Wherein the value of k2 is 0.10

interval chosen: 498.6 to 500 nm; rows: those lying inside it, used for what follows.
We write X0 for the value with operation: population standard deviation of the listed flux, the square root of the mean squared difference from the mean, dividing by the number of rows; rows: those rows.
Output 4.4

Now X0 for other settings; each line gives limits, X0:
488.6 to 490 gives 5.7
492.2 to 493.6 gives 3.6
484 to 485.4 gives 3.0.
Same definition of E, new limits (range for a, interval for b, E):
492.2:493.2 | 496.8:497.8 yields 2.04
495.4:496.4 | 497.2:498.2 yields 1.96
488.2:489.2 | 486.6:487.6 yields 2.02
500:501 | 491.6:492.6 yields 1.92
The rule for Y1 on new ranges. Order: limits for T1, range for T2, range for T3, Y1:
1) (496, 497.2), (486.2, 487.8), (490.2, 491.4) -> -4.4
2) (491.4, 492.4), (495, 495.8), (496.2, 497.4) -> -11.8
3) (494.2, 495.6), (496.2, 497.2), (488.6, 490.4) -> -3.7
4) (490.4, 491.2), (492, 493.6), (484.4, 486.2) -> -1.9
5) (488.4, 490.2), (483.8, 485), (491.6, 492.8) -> 0.5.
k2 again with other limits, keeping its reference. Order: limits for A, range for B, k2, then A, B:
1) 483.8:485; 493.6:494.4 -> -0.15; 1.03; 1.11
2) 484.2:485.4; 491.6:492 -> -0.03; 1.02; 1.04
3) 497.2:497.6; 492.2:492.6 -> -0.05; 1.10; 1.13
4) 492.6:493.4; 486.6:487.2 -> 0.28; 1.13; 0.98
